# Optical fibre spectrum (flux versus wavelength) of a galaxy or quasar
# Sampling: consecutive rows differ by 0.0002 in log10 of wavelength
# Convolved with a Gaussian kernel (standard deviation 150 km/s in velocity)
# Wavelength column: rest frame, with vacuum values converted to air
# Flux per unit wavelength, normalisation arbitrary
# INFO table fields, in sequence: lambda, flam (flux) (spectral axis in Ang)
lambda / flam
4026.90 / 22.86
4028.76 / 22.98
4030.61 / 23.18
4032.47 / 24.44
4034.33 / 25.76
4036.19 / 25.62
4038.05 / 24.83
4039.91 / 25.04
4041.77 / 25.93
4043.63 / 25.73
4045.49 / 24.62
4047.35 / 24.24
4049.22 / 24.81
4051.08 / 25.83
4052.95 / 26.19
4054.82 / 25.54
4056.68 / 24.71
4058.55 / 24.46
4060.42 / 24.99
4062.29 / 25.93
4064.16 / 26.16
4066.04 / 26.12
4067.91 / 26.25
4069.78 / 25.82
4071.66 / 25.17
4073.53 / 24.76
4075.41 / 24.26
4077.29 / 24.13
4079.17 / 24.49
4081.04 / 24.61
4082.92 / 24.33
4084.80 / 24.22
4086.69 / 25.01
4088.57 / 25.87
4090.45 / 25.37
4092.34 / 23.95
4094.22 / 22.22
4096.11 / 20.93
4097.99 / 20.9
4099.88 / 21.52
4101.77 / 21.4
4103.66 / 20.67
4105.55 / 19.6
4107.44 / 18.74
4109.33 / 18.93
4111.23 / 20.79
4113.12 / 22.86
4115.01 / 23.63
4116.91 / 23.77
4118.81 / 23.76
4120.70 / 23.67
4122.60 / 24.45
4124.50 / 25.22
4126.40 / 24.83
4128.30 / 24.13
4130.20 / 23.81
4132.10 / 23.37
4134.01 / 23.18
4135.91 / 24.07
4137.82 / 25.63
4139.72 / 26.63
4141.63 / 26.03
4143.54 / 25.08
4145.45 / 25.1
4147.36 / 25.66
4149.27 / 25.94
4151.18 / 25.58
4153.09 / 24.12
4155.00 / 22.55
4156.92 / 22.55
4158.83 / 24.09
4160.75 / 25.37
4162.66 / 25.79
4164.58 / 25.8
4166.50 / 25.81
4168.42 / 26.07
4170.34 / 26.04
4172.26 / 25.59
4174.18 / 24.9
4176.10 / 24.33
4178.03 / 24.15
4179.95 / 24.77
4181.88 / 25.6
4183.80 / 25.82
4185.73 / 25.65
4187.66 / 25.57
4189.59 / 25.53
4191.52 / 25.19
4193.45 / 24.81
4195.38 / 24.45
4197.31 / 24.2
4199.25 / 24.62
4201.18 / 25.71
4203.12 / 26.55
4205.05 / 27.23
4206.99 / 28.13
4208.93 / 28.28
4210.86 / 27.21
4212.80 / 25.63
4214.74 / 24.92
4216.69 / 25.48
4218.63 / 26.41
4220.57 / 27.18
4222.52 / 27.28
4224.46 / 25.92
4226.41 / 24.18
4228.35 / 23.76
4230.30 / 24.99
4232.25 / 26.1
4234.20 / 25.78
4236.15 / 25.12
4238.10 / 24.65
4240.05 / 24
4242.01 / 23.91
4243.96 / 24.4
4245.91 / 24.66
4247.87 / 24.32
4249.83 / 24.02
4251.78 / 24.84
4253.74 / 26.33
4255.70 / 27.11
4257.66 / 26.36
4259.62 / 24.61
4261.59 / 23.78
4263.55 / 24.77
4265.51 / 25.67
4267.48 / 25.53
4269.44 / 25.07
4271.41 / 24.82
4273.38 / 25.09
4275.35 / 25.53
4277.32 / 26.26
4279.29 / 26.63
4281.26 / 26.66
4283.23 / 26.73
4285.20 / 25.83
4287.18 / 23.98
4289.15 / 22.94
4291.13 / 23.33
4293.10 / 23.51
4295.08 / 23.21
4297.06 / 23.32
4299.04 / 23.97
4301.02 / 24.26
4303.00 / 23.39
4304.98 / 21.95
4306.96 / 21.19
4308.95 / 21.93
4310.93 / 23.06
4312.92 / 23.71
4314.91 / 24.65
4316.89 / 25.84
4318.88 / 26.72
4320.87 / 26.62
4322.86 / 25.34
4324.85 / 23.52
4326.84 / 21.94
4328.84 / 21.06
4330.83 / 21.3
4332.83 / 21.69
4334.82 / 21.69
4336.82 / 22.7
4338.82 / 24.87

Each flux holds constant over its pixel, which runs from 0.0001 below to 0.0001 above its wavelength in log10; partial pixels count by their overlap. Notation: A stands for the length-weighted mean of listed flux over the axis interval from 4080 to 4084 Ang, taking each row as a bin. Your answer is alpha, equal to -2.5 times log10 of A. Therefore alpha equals -3.47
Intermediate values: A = 24.5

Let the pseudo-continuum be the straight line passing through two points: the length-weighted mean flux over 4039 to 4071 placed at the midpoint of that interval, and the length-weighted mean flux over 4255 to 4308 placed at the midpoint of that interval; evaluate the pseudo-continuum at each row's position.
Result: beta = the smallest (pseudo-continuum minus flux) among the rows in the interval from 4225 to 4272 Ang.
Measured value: -2.4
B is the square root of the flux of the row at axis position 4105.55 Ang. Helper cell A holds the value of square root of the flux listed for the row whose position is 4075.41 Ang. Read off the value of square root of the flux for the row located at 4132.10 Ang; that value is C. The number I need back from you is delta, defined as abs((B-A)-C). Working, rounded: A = 4.93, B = 4.43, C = 4.83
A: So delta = 5.33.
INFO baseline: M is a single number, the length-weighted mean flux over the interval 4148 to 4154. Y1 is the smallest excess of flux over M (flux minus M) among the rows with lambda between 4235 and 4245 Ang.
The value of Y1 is -1.4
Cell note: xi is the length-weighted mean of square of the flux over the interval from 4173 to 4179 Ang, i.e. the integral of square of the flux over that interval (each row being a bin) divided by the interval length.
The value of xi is 601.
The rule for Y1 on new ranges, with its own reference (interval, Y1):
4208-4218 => -0.3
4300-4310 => -4.1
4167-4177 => -0.9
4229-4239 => -0.6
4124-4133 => -1.9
